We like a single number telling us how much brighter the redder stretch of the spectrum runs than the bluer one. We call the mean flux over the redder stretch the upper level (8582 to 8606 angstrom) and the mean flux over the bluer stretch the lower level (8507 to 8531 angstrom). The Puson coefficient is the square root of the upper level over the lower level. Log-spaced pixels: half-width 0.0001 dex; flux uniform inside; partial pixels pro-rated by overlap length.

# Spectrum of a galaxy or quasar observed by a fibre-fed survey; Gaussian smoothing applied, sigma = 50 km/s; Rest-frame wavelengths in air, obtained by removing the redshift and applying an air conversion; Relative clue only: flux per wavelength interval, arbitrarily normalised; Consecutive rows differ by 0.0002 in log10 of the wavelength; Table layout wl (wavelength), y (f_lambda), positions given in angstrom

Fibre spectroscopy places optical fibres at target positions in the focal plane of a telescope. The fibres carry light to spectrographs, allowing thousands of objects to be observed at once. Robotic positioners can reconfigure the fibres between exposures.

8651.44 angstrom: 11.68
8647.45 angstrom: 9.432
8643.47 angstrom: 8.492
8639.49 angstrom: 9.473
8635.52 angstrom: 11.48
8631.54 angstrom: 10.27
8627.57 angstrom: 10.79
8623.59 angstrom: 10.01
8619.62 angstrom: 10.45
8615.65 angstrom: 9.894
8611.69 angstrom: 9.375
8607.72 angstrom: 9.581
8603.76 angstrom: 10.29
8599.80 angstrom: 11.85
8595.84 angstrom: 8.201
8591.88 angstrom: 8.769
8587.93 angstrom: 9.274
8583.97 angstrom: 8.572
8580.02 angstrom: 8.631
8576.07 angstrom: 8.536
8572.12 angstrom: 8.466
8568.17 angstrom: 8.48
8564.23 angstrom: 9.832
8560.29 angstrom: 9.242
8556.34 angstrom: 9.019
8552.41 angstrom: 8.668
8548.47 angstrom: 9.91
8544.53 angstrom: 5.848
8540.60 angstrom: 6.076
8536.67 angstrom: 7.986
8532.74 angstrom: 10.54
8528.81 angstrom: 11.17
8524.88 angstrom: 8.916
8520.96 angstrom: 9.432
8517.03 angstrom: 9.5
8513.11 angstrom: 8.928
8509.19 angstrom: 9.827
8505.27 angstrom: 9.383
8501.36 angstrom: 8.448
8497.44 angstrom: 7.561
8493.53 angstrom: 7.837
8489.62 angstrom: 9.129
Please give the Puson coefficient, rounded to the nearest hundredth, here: 0.99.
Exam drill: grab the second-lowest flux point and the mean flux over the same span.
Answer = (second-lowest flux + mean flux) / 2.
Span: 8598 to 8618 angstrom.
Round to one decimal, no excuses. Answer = 9.9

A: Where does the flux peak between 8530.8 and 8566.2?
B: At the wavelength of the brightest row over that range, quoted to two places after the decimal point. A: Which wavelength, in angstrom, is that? 8532.74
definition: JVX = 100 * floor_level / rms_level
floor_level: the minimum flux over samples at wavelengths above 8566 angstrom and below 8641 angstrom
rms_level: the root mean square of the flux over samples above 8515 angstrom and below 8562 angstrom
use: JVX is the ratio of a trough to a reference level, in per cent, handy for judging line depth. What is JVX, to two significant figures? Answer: 91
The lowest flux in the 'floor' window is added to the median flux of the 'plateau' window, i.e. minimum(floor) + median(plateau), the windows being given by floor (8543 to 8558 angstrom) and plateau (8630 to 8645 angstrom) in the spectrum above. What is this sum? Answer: 15.7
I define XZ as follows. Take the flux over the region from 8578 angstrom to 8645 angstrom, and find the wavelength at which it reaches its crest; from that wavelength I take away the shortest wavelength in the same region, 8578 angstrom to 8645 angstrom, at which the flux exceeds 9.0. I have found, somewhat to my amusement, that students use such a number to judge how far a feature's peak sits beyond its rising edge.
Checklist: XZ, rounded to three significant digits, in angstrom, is 11.9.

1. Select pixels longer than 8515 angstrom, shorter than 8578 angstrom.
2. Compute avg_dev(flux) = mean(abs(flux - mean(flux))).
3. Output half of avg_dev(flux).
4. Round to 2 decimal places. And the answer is 0.49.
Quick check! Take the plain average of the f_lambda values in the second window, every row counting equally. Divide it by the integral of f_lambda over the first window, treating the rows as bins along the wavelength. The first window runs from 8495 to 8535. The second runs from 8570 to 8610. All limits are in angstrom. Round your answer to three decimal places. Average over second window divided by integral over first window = 0.025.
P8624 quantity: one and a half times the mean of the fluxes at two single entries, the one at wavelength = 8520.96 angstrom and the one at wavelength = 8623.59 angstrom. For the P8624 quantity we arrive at 14.6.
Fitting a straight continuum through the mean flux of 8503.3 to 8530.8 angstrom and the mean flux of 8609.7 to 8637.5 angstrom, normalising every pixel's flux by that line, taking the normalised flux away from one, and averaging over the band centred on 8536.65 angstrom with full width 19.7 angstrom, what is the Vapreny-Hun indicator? 0.14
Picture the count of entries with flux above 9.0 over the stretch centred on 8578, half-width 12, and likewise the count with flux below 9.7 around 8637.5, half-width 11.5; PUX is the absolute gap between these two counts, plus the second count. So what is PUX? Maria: 5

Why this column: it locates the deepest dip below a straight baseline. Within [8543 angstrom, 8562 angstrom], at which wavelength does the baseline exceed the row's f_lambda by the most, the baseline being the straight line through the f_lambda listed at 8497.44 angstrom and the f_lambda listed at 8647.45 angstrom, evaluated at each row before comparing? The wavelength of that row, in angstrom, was 8544.53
